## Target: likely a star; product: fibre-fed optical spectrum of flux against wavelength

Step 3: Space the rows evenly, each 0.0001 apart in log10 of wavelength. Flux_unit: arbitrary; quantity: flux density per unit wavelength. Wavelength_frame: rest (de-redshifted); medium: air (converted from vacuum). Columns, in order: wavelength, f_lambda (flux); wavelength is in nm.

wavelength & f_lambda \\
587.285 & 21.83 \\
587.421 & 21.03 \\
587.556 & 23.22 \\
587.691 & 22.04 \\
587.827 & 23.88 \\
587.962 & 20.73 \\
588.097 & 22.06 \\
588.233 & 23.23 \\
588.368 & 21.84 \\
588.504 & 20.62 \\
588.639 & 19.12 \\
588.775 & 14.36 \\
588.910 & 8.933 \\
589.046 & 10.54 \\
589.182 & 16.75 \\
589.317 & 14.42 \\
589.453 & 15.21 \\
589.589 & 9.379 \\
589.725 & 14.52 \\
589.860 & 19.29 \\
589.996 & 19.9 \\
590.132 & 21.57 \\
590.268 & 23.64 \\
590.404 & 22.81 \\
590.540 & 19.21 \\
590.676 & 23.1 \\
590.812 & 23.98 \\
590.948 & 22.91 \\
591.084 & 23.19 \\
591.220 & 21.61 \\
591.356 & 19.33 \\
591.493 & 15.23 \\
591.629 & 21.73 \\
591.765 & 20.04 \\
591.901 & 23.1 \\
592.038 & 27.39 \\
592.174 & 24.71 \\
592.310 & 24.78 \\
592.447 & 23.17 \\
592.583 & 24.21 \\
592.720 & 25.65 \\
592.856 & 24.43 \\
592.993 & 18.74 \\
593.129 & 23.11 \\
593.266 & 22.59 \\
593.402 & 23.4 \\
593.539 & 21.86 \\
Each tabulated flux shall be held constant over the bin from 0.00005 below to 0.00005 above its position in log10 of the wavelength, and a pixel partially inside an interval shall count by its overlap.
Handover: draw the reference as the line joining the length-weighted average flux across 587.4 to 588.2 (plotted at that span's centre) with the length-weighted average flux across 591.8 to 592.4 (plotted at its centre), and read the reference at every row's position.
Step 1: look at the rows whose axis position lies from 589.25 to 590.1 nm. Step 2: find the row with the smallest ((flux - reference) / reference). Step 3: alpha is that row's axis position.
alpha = 589.589 nm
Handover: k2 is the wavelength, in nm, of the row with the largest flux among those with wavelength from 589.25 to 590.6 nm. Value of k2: 590.268 nm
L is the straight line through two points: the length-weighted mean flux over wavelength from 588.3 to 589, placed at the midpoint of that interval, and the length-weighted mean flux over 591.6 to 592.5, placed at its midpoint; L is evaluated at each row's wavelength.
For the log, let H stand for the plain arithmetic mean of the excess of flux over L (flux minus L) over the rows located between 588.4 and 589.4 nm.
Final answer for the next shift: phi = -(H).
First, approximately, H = -2.3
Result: 2.3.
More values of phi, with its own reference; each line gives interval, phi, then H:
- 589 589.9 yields 4.1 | -4.1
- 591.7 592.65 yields 0.0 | 0.0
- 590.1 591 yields -1.9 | 1.9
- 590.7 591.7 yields 0.8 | -0.8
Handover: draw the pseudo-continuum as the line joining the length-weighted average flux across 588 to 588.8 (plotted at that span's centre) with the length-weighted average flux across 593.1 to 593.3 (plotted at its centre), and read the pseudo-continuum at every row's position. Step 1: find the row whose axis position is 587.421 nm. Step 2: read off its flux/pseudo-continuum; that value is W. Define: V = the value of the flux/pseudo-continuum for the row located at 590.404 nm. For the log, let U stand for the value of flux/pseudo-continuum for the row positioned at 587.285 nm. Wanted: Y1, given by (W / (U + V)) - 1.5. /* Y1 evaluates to -1.01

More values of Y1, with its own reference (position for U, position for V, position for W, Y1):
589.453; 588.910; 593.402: -0.61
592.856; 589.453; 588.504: -0.94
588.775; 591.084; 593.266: -0.94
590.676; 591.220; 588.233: -0.95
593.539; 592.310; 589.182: -1.11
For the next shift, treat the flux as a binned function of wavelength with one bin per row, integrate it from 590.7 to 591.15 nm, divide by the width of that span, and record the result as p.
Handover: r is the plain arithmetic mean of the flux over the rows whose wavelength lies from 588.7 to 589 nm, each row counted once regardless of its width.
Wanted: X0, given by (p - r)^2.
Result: 137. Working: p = 23.3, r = 11.6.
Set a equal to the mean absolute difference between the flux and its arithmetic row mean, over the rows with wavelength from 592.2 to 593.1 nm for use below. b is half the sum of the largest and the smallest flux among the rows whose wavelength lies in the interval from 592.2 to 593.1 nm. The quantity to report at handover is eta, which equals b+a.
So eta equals 24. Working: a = 1.7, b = 22.2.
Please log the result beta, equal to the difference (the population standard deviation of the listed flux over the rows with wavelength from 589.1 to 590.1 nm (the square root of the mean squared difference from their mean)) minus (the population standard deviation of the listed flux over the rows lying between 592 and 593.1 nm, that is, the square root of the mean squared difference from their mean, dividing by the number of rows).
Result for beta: 1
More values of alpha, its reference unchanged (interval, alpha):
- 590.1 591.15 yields 590.540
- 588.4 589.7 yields 588.910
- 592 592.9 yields 592.447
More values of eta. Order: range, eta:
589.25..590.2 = 19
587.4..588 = 23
